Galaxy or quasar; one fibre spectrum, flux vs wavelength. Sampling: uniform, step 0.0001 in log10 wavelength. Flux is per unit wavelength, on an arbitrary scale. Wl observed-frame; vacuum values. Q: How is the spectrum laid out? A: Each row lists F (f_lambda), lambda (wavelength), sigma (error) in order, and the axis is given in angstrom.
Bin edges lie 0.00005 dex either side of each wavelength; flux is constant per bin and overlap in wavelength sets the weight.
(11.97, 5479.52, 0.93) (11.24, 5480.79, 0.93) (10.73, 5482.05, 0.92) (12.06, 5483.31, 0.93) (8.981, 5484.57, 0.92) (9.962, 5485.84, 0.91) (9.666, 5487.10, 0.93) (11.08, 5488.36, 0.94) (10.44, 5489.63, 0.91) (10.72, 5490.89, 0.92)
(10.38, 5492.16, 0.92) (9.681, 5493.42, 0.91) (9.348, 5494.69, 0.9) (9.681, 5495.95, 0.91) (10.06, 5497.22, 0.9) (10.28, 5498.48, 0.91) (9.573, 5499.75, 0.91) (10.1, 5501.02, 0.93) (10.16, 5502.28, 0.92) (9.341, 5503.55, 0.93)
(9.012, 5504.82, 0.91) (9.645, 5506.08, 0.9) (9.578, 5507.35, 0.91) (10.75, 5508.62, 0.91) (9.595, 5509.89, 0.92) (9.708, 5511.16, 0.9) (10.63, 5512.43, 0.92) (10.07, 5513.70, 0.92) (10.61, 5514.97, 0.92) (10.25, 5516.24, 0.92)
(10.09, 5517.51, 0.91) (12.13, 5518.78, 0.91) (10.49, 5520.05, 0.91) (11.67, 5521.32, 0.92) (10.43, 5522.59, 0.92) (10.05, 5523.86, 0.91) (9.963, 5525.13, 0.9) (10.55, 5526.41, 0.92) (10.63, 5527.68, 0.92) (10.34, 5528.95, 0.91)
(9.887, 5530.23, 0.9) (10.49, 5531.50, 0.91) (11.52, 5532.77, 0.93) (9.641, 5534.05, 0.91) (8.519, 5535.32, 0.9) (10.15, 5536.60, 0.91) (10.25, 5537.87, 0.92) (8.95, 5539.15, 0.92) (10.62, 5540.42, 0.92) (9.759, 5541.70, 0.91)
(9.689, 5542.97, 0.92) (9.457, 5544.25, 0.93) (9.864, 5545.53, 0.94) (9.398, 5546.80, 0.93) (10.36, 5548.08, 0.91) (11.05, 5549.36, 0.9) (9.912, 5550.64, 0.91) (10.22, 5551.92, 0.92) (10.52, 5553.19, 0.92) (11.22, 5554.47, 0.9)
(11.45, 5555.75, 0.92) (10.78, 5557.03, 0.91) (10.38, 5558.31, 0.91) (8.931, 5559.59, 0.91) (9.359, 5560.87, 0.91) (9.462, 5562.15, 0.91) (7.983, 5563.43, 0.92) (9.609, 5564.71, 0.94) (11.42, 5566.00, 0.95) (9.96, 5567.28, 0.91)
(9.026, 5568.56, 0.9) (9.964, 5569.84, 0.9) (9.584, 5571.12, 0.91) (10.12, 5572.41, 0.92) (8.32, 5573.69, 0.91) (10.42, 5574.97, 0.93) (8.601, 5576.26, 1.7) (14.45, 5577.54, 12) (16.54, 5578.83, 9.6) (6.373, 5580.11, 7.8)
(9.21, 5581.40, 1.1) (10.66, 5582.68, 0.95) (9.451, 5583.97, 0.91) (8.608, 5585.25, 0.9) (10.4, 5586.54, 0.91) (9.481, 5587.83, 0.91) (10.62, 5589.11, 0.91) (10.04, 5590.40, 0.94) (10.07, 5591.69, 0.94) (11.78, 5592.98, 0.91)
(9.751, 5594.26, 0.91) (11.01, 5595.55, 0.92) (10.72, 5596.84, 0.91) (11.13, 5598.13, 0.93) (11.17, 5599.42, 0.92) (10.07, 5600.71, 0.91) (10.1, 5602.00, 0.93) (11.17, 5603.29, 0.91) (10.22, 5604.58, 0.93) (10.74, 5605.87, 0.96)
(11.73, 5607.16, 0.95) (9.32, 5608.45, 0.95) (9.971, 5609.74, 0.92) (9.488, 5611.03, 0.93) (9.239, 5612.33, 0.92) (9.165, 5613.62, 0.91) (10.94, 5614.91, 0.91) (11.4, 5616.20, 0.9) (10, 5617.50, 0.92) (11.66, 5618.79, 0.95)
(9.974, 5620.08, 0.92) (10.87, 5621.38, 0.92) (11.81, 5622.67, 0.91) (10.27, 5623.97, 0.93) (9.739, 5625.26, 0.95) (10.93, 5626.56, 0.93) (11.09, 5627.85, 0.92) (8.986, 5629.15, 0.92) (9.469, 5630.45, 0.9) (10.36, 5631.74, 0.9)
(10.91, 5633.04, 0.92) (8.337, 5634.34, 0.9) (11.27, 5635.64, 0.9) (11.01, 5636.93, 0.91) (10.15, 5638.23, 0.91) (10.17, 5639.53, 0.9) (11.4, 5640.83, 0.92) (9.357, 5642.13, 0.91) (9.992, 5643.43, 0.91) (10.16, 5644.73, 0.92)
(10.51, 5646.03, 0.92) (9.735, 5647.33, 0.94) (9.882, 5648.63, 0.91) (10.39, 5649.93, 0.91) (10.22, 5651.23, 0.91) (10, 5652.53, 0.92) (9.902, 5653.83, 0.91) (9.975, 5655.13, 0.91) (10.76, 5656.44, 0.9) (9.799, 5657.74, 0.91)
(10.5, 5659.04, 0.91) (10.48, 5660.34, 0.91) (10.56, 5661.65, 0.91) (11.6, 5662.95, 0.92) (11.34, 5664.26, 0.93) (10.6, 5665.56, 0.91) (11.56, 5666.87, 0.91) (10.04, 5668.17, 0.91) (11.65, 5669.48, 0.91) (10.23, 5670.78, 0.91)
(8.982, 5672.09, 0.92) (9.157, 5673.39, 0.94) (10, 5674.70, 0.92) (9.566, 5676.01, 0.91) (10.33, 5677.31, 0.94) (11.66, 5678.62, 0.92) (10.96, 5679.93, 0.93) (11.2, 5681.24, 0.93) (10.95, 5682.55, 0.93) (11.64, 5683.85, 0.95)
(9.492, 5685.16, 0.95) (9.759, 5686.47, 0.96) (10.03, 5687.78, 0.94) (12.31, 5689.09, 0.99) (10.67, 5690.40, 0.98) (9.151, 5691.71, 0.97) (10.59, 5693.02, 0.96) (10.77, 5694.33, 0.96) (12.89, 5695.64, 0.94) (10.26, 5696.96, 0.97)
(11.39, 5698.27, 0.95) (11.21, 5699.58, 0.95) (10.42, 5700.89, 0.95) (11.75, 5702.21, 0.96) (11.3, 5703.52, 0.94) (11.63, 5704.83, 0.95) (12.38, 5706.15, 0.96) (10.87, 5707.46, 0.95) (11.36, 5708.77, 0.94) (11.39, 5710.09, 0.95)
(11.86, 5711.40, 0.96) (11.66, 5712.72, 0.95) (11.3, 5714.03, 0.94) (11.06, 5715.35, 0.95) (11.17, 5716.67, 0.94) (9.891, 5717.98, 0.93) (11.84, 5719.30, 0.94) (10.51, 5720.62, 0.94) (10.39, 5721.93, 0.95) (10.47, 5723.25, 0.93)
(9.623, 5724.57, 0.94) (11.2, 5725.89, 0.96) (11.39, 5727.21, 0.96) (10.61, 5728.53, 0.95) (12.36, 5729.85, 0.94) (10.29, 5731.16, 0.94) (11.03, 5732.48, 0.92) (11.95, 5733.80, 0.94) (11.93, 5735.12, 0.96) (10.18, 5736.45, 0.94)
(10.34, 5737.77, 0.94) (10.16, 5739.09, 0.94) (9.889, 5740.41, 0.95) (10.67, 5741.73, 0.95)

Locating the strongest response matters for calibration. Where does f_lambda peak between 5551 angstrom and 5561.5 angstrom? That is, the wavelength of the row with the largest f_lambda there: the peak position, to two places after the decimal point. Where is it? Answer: 5555.75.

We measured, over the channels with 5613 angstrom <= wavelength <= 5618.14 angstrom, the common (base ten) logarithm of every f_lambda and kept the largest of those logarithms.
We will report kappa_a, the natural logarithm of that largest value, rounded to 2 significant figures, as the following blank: 0.055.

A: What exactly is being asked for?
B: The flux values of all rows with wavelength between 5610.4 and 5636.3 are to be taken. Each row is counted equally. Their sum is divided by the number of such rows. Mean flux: 10.3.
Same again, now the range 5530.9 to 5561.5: 10.1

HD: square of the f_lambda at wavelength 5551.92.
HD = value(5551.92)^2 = 104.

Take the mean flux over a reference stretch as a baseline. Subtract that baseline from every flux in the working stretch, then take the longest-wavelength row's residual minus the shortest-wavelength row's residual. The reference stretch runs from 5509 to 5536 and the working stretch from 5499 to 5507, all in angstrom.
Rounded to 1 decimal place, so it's 0.1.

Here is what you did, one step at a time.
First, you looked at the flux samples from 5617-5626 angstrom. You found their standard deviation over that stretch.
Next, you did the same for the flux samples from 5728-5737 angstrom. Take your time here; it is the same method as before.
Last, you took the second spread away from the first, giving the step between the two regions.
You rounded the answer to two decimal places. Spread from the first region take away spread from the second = -0.04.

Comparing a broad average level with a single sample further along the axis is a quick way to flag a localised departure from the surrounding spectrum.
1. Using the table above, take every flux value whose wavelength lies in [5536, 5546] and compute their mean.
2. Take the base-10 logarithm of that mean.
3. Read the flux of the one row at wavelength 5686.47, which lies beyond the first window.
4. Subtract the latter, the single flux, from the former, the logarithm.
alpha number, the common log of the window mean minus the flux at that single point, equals -8.8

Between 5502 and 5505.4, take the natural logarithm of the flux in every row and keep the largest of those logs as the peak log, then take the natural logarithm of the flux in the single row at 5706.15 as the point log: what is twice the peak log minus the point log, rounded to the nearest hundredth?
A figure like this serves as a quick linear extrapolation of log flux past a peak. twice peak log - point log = 2.12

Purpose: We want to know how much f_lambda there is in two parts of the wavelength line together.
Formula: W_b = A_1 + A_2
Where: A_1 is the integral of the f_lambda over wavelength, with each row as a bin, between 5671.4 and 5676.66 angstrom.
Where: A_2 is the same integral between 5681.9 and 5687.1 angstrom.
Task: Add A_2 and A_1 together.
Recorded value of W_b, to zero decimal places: 104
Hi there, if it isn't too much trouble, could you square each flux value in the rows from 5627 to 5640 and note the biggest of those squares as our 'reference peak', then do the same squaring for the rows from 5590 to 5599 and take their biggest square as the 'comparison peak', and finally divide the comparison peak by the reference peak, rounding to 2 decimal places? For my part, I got 1.09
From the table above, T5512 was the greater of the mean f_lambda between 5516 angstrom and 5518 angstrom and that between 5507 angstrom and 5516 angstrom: 10.2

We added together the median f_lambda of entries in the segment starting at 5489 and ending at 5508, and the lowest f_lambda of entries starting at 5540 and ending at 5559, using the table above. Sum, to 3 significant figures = 19.1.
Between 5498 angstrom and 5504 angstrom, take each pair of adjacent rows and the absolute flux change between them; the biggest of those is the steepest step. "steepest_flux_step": 0.82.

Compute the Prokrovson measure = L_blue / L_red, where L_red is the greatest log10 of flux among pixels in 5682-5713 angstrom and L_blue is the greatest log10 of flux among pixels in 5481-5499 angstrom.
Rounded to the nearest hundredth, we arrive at 0.97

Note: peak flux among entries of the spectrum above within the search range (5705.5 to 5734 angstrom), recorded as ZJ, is 12.38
